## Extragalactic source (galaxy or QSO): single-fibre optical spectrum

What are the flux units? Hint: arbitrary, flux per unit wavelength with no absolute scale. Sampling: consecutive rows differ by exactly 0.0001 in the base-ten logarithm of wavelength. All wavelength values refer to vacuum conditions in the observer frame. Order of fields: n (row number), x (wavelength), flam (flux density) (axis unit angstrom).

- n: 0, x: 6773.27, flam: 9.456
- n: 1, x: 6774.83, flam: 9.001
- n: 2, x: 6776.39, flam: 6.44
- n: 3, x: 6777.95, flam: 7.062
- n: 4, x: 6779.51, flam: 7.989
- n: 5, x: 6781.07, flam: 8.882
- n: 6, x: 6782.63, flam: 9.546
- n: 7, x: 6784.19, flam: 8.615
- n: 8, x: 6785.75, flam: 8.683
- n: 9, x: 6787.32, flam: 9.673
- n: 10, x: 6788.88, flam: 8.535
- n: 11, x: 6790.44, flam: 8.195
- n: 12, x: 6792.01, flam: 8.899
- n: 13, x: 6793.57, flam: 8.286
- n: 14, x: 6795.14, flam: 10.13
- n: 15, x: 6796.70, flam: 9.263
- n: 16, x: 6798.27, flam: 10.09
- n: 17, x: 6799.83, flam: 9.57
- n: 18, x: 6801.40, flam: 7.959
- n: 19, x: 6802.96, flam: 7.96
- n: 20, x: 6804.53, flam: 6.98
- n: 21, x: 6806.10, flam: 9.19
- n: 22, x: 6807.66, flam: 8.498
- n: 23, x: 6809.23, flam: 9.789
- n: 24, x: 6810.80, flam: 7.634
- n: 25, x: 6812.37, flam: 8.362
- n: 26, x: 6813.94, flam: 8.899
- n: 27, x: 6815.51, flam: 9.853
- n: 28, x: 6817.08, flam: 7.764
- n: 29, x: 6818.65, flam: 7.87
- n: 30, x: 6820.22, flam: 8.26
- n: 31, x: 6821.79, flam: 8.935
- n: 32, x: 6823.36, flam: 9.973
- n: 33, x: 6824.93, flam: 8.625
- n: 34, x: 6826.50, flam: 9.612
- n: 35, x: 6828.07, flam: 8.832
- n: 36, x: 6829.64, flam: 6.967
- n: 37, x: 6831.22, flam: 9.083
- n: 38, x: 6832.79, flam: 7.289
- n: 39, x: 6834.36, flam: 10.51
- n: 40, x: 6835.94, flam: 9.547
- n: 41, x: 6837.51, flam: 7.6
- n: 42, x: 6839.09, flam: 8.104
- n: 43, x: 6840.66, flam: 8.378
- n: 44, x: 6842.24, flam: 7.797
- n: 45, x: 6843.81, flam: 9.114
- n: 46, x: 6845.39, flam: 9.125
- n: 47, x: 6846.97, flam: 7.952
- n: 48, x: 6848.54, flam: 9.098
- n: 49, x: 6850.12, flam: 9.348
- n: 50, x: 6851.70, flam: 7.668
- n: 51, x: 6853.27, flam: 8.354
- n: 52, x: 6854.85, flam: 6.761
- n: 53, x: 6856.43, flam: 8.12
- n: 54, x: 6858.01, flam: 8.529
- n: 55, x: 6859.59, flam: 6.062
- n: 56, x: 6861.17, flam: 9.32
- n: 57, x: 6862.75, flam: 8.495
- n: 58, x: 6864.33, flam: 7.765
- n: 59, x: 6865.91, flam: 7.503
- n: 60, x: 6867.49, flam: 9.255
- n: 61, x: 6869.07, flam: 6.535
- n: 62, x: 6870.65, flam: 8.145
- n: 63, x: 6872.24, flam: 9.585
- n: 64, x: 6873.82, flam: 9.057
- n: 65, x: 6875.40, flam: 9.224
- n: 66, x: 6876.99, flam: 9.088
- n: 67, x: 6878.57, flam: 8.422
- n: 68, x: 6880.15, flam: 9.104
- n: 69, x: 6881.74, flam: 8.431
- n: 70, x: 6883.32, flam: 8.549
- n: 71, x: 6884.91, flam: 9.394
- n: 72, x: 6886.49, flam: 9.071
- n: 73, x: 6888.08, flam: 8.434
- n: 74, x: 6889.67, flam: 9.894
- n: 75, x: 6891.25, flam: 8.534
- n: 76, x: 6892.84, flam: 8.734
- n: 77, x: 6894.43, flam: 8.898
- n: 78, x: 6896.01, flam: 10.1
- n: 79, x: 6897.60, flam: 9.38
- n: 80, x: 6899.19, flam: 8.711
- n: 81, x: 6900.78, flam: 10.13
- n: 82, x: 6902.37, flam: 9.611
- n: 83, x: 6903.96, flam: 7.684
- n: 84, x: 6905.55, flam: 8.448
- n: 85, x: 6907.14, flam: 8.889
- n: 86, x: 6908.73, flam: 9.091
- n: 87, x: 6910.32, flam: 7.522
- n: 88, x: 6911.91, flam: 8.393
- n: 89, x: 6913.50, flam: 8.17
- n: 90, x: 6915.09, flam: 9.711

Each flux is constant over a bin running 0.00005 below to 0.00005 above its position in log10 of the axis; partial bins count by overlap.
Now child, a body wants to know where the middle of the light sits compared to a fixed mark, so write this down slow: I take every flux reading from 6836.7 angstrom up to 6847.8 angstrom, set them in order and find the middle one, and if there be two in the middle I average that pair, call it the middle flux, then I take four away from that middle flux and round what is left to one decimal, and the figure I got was 4.1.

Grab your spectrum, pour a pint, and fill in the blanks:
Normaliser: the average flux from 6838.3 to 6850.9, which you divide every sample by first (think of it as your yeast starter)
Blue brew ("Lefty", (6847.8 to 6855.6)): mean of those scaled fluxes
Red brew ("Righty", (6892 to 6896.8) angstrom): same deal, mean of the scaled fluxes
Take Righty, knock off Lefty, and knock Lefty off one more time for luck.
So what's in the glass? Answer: -0.84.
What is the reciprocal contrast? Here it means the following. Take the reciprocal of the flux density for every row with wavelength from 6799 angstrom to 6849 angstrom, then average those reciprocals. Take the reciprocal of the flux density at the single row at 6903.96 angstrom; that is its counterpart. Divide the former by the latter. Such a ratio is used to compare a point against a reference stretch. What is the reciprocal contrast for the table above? 0.90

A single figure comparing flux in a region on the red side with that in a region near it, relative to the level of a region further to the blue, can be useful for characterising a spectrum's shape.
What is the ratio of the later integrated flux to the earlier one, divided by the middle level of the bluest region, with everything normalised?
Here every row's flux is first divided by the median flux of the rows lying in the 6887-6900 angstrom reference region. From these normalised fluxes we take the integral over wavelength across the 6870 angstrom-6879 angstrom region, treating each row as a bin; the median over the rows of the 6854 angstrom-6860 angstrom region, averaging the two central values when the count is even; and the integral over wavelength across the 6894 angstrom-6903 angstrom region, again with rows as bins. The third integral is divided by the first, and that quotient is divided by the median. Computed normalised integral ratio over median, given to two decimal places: 1.26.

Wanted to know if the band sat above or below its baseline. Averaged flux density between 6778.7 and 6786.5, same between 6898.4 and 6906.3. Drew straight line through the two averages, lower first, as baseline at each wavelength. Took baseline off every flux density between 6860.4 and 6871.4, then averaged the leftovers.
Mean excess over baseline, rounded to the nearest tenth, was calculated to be -0.7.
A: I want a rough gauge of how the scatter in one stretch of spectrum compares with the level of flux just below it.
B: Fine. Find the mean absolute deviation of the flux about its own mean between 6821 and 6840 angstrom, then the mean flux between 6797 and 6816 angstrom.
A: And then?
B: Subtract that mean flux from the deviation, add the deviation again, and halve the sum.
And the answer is -3.50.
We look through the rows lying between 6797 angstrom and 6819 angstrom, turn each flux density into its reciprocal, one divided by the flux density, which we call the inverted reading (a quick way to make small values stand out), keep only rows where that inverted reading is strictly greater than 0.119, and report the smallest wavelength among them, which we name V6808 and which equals 6801.40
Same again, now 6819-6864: 6820.22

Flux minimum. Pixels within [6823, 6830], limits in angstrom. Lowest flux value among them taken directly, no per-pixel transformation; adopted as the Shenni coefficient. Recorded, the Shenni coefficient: 6.967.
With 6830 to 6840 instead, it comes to 7.289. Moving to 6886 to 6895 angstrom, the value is 8.434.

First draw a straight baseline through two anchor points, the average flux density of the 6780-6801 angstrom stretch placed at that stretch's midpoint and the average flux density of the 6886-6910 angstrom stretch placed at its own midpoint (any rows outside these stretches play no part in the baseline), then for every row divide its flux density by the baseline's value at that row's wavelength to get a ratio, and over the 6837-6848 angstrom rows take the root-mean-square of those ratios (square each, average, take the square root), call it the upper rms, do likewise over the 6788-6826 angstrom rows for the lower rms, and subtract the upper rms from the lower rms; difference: 0.048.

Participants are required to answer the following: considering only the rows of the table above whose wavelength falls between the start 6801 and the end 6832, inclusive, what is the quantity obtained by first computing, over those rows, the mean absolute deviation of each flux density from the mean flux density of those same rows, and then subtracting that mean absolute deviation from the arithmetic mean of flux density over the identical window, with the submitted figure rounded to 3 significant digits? 7.83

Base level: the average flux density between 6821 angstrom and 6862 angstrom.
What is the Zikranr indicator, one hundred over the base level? 11.8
